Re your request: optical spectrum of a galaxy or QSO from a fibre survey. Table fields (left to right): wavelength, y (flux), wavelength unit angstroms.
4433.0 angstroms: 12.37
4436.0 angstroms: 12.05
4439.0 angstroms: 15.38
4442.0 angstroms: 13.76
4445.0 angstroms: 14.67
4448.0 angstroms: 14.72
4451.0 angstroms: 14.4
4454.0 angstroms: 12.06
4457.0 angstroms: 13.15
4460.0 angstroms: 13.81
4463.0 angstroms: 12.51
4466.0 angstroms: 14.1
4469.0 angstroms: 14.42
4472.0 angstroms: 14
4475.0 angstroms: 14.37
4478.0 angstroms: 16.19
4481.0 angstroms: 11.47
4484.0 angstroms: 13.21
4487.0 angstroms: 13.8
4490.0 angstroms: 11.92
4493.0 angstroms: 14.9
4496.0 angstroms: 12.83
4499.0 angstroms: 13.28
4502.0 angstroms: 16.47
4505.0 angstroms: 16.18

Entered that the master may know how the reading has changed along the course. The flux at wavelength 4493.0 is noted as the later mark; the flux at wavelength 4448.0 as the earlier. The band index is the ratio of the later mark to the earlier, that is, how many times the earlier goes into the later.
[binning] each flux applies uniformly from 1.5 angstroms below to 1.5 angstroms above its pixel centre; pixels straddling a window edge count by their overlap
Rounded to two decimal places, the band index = 1.01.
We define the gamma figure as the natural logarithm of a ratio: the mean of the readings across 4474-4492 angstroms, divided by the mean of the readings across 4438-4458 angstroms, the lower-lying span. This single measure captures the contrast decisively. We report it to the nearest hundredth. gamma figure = -0.04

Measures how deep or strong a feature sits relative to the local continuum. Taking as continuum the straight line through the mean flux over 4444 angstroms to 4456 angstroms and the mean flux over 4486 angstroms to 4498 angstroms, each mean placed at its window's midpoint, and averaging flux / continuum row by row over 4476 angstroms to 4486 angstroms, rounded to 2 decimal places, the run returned 1.01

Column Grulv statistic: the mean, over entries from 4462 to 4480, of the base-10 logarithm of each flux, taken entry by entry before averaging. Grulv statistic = 1.15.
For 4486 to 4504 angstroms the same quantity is 1.14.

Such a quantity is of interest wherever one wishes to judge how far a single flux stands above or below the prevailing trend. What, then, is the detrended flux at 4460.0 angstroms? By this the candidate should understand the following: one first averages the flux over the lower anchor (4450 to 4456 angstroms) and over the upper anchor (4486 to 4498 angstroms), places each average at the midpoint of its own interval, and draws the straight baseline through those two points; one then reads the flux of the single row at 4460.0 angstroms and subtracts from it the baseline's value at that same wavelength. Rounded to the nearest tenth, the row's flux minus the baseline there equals 0.6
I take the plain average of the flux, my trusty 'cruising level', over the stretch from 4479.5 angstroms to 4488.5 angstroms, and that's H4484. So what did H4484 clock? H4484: 12.8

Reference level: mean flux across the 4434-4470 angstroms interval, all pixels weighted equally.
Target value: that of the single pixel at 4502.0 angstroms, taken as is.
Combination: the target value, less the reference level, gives 2.7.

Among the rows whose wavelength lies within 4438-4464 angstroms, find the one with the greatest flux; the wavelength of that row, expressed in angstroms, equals 4439.0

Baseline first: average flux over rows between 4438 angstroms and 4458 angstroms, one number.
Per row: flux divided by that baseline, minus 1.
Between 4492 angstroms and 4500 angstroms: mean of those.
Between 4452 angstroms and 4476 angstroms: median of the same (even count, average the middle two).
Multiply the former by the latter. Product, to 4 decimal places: 0.0002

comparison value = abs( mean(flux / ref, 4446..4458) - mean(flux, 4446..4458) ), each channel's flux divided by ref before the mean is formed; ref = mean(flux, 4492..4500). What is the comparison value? 12.6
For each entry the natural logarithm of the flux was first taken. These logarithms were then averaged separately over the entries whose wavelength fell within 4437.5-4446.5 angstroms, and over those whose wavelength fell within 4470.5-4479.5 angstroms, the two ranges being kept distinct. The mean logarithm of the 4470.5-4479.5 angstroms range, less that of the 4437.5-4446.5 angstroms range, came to 0.02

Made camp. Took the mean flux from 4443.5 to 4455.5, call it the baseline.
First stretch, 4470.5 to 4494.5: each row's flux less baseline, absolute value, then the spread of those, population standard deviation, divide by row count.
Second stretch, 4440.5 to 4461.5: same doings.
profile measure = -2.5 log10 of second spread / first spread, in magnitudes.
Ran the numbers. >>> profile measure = 0.57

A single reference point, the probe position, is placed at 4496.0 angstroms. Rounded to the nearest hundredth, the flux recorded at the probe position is 12.83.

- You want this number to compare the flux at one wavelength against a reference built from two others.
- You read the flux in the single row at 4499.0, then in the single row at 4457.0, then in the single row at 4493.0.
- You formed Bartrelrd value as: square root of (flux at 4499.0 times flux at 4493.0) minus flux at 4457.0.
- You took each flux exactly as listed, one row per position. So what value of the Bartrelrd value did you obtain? 0.92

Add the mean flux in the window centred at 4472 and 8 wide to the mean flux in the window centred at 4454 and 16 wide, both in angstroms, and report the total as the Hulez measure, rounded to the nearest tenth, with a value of 27.9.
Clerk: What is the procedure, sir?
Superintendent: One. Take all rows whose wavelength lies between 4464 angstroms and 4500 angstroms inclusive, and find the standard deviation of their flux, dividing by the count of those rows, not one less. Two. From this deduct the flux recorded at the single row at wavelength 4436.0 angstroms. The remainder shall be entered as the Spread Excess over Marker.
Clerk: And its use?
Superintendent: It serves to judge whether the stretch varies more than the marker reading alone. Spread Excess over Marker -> -10.8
